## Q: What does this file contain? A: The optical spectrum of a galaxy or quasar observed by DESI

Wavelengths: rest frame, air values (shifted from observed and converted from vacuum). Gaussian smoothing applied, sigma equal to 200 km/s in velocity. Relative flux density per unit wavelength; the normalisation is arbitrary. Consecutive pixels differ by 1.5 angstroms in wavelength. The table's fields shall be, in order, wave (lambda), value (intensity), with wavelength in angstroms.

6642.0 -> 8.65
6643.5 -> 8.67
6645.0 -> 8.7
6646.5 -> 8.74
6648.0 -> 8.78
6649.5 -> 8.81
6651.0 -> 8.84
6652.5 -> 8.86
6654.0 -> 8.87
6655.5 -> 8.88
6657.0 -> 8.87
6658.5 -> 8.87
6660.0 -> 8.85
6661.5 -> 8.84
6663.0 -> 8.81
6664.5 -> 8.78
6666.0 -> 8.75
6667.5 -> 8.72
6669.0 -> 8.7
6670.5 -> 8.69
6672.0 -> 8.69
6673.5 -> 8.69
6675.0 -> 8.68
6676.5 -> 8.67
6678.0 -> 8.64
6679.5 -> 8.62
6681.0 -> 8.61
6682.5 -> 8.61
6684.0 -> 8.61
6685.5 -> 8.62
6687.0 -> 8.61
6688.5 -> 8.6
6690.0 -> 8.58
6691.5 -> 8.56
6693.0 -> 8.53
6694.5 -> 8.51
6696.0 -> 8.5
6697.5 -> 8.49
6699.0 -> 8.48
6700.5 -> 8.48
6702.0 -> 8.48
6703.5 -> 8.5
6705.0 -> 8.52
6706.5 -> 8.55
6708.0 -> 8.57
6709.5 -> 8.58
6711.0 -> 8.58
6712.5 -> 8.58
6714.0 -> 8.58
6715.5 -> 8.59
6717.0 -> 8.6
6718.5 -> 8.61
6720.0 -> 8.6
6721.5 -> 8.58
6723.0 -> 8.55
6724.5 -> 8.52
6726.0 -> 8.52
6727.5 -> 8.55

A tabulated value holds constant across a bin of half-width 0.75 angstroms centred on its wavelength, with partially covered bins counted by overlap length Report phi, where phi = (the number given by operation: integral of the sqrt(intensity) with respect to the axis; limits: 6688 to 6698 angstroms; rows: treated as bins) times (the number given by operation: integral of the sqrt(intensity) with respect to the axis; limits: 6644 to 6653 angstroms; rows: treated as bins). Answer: 779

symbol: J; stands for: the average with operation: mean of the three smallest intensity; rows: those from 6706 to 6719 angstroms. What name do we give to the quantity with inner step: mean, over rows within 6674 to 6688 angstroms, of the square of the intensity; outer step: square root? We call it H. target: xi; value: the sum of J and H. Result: 17.20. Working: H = 8.63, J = 8.57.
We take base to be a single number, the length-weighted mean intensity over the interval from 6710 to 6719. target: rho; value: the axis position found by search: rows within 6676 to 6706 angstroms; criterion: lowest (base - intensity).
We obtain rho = 6676.5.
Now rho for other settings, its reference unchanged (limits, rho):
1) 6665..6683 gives 6666.0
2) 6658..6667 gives 6658.5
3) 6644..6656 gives 6655.5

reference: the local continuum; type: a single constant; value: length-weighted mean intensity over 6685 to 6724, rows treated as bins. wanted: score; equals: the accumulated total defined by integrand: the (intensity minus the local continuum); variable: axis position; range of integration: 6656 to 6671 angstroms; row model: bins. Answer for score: 3.6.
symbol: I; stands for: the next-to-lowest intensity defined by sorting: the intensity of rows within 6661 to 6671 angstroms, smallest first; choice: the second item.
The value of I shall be 8.7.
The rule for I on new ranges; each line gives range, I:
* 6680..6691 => 8.6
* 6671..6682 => 8.62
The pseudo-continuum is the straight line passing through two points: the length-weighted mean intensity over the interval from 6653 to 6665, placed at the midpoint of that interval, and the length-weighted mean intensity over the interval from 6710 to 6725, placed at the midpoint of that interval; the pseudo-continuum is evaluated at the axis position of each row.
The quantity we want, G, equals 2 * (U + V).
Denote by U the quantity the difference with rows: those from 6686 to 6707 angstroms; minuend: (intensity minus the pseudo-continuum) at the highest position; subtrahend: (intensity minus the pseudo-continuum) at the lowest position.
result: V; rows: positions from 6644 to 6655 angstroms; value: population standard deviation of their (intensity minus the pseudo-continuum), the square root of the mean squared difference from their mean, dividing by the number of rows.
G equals 0.20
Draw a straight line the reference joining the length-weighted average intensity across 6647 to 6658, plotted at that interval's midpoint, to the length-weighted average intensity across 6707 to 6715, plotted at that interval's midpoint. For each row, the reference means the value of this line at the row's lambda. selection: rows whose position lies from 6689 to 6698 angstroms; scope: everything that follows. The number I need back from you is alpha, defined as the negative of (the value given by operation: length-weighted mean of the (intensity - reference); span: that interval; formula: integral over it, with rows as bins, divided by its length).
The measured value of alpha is 0.13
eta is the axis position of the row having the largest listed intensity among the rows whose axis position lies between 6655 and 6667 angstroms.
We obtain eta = 6655.5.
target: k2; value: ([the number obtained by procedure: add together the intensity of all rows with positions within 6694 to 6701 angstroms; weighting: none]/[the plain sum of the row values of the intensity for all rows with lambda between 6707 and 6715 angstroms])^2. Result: 1.0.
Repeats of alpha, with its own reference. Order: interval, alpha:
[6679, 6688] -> 0.09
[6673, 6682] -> 0.08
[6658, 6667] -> -0.02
